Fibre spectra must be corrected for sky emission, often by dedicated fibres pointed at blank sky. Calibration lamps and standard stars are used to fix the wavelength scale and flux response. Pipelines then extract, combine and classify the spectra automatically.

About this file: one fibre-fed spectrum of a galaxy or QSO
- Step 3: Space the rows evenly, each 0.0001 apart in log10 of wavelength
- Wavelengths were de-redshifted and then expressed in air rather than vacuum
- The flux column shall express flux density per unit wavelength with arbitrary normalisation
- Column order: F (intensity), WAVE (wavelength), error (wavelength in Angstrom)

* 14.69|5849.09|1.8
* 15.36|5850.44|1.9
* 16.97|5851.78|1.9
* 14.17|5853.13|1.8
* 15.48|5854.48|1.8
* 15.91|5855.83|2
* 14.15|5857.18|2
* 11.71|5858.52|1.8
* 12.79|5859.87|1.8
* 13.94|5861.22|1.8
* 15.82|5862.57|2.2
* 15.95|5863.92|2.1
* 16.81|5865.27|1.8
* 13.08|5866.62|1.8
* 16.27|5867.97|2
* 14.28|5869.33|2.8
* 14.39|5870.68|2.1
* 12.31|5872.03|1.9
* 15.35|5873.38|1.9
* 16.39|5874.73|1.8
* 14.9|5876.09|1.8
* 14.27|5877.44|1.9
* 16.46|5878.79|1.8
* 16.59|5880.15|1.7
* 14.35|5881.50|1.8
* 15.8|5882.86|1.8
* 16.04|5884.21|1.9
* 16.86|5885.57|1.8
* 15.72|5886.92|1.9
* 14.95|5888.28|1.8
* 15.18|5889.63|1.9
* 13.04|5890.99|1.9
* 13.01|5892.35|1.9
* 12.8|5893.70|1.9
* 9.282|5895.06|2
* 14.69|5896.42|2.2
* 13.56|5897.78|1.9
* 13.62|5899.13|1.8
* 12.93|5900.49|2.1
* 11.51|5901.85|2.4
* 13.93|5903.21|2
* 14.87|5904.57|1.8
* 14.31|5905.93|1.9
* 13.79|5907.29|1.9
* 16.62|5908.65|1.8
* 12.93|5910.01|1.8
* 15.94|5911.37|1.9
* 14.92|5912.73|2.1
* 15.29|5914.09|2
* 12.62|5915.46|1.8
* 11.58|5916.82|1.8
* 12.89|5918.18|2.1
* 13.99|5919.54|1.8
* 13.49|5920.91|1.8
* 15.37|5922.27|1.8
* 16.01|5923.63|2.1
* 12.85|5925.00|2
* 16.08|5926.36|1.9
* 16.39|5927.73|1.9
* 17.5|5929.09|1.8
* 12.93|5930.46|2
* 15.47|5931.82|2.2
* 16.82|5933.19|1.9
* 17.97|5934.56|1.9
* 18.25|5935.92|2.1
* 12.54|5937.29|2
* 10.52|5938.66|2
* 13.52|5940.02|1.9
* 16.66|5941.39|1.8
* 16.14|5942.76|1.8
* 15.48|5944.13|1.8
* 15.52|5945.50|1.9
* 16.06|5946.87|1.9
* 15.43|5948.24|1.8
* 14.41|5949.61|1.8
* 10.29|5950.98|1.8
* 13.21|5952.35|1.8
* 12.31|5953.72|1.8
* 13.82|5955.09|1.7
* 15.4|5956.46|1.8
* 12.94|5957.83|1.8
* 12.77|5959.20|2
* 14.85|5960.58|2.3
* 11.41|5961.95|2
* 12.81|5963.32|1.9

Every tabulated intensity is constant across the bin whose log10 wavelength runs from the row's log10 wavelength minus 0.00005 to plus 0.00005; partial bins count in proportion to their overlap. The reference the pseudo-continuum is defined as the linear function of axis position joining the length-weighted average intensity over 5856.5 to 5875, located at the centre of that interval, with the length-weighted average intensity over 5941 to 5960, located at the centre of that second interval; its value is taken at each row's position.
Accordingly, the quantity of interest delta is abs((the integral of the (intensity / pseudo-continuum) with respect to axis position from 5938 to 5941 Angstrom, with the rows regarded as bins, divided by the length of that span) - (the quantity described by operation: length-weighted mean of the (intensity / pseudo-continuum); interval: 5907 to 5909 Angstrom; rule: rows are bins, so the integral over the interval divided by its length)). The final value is 0.19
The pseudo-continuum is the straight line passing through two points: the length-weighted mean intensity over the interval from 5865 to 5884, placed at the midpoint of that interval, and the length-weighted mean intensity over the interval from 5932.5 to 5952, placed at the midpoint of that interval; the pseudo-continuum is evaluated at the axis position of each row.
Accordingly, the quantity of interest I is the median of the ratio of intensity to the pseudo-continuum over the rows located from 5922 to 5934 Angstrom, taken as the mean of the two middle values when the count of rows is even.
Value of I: 1.07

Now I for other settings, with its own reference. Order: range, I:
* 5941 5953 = 1.04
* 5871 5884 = 1.02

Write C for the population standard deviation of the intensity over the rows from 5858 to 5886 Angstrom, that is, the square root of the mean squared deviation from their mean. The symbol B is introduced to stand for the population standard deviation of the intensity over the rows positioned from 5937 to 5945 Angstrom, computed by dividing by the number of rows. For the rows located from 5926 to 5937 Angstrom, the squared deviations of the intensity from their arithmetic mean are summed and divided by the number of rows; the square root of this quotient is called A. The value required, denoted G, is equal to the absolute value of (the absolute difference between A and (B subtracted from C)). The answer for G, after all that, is 2.2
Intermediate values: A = 1.6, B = 2.2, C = 1.51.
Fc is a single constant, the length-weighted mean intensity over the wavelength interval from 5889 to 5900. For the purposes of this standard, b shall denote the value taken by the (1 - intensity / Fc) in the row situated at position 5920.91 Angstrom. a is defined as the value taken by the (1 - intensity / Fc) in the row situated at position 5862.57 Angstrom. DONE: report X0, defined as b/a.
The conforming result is 0.1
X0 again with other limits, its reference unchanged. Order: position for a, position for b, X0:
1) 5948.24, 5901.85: -0.7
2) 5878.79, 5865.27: 1.1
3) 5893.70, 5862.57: -8.0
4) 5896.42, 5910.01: -0.1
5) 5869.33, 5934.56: 4.2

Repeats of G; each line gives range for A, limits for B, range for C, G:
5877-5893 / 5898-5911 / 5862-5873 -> 1.1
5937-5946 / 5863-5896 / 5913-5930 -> 2.1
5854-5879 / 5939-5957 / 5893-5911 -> 1.5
